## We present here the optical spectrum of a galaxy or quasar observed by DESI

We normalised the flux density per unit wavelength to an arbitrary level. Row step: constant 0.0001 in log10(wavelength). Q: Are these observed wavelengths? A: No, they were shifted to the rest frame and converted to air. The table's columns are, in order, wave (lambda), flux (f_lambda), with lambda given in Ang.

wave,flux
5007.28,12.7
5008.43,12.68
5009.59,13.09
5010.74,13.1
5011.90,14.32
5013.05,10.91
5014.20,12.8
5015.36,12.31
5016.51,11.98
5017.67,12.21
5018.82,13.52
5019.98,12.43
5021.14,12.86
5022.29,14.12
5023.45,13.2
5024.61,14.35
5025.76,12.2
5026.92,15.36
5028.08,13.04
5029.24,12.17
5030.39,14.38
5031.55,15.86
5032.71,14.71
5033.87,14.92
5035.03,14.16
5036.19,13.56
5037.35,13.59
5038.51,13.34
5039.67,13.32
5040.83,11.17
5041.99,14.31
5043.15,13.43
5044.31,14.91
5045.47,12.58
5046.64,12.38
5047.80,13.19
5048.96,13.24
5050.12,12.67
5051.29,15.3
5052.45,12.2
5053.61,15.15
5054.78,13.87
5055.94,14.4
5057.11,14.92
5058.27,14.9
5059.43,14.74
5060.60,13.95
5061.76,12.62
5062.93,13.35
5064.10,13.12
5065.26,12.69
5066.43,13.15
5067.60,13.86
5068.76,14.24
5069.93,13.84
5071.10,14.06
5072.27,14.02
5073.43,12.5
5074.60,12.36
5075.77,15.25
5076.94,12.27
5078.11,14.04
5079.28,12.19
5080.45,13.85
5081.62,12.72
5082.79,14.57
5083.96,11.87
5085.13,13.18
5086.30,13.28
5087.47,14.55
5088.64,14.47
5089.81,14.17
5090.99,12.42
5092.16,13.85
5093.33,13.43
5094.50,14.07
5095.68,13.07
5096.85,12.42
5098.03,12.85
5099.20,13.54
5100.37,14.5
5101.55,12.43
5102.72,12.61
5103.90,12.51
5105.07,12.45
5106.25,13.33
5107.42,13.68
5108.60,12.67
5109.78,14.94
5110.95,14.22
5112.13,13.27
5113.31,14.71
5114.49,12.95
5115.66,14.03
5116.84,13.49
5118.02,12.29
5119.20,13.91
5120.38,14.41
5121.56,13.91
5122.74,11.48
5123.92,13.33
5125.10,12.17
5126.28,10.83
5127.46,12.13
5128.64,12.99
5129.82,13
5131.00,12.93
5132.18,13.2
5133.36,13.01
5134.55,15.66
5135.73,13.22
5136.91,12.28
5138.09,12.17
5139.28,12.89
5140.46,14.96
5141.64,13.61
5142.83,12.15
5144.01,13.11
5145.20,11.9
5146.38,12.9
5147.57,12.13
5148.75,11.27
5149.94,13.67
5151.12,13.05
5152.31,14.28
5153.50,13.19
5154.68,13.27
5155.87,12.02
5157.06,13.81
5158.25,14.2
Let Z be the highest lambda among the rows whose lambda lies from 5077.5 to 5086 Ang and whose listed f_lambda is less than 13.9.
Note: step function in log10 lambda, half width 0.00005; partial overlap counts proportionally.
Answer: 5085.13 Ang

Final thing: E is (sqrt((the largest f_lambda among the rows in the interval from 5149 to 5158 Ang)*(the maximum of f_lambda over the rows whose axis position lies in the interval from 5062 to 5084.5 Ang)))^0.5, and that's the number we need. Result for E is 3.84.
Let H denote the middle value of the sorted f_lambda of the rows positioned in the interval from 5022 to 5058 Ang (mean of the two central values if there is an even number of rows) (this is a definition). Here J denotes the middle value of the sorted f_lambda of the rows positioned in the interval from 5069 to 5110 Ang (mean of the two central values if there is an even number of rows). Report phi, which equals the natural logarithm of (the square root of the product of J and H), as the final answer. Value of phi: 2.60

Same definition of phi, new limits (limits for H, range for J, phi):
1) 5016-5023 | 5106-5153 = 2.55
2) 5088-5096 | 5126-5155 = 2.60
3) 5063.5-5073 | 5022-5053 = 2.61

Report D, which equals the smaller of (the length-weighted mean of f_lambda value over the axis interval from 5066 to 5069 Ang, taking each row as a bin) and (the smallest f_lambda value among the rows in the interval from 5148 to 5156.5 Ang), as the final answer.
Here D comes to 11.3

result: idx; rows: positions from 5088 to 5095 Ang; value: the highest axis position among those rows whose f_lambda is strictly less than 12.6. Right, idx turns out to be 5090.99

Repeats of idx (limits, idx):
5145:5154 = 5148.75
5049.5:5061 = 5052.45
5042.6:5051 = 5046.64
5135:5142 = 5138.09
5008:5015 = 5013.05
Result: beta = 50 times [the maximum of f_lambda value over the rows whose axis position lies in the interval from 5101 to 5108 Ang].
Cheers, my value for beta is 684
